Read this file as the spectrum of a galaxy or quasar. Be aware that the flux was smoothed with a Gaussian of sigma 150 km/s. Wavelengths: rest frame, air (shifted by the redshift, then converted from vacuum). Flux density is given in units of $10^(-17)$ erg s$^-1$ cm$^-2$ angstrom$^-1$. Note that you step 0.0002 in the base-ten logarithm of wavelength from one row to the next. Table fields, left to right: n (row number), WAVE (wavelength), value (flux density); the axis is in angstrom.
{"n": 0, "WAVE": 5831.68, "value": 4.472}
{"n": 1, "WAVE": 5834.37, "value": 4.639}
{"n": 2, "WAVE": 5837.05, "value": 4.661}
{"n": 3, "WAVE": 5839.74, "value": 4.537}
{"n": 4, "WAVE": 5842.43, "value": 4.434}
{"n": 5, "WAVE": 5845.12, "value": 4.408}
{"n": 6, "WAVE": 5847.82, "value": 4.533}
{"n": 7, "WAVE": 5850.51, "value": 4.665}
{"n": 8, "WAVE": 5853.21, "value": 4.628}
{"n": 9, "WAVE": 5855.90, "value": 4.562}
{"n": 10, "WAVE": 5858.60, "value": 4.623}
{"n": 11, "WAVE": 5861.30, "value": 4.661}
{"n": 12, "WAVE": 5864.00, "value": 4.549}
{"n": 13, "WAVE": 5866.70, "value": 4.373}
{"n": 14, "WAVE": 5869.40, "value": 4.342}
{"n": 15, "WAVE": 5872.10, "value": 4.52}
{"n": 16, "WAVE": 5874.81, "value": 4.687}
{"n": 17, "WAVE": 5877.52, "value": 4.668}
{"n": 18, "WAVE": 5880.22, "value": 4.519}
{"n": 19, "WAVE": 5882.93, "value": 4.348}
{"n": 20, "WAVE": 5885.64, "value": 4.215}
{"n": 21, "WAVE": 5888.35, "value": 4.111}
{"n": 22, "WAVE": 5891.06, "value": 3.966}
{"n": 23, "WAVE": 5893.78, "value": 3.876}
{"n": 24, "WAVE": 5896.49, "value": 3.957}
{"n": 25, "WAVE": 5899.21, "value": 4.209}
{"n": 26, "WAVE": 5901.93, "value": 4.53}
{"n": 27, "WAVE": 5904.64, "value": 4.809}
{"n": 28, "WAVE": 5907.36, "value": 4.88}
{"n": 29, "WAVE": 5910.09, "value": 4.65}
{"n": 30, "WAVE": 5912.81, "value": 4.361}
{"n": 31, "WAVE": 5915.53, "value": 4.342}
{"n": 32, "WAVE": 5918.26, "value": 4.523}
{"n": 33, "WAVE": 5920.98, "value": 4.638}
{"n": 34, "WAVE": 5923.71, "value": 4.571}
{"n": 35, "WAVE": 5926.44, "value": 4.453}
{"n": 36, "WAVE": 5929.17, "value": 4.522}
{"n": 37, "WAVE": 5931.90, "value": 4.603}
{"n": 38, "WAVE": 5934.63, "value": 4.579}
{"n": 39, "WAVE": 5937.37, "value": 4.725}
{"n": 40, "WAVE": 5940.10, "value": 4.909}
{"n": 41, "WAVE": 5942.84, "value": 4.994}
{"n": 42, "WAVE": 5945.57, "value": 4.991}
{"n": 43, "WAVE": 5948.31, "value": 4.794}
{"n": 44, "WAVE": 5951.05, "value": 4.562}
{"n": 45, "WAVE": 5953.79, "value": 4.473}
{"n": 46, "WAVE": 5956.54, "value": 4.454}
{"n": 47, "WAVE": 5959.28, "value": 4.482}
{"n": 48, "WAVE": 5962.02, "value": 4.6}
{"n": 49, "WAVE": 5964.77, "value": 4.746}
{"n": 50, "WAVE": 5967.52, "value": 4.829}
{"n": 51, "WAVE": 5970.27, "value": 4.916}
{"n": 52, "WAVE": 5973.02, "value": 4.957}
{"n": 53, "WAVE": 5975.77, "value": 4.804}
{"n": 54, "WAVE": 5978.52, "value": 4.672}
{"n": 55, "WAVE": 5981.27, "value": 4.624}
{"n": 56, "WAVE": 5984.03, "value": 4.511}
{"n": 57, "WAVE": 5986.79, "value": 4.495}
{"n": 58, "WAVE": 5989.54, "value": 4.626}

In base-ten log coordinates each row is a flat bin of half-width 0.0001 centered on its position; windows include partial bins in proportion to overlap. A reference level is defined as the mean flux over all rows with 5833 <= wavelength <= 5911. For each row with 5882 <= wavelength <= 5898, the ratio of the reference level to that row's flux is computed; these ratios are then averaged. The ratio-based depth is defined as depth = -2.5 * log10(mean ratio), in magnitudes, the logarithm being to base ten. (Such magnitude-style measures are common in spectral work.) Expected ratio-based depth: -0.10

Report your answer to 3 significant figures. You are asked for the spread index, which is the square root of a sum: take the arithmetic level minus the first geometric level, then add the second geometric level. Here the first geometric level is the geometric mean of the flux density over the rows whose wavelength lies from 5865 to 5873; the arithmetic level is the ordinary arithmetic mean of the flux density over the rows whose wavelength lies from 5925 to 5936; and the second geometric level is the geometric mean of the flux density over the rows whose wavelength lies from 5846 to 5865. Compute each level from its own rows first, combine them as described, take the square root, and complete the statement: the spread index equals 2.18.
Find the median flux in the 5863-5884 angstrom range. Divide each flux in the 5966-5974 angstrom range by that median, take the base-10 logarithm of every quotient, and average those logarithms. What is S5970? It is 0.035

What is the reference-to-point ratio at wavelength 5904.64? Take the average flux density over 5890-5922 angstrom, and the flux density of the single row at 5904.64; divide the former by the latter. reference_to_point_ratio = 0.914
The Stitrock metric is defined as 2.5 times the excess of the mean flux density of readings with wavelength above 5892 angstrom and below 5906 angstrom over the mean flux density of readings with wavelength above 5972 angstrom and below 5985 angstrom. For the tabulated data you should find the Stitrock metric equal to -1.1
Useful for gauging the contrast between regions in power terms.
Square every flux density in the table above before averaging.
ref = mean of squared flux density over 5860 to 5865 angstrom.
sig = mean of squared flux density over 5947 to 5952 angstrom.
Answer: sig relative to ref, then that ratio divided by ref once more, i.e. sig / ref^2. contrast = 0.049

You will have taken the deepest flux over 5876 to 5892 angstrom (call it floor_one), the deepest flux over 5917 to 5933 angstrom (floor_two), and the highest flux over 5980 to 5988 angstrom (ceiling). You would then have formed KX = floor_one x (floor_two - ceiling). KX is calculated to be -0.7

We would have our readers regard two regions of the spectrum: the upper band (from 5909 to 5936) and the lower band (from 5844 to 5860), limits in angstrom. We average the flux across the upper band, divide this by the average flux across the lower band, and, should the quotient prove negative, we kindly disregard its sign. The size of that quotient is 0.99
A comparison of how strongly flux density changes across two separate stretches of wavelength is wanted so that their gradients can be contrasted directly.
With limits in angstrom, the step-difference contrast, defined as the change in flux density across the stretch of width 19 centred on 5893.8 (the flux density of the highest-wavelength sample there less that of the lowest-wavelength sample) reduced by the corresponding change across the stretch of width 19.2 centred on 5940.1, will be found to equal 0.12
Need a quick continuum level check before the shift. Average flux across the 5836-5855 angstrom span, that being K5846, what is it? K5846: 4.55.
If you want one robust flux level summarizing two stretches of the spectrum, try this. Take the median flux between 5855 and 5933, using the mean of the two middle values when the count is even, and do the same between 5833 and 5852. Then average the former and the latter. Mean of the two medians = 4.53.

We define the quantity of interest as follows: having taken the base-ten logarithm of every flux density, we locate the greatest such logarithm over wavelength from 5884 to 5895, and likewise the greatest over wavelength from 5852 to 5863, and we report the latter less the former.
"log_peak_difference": 0.044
